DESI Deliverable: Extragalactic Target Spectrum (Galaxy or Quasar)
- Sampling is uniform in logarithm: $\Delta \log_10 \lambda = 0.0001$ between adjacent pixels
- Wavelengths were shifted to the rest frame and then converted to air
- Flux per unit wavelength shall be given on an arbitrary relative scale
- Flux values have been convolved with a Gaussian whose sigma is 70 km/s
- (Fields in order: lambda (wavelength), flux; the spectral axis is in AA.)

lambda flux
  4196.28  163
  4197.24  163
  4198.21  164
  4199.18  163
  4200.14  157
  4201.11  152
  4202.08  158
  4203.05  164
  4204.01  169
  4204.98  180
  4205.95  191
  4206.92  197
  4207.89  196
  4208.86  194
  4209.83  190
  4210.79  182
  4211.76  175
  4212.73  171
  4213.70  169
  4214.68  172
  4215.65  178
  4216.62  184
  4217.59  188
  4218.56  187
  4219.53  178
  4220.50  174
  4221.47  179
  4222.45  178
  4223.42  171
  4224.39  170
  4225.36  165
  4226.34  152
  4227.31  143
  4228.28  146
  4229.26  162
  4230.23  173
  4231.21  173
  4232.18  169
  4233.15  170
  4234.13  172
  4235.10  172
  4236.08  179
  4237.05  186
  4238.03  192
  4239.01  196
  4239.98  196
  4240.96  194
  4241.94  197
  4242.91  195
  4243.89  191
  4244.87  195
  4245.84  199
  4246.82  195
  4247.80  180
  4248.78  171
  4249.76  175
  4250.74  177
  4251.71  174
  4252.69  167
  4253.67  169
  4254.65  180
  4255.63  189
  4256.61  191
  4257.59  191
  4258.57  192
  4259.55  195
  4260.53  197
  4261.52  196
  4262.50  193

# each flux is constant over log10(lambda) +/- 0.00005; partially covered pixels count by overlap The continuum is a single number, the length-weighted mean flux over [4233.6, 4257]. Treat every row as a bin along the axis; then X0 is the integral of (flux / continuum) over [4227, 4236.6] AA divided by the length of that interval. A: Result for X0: 0.90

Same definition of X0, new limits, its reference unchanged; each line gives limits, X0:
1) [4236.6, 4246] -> 1.05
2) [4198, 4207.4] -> 0.92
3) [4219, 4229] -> 0.90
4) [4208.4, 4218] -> 0.98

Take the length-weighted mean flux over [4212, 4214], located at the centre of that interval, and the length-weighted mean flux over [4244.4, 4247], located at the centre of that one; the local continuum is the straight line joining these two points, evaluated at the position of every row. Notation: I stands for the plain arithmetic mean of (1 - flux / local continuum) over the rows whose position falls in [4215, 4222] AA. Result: -0.034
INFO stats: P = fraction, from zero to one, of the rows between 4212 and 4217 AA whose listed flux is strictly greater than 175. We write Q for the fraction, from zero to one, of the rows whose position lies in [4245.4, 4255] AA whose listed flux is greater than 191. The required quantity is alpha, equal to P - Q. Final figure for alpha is 0.20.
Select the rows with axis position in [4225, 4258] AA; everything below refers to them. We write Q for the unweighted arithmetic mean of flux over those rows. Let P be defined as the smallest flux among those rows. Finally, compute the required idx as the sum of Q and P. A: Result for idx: 322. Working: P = 143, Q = 179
